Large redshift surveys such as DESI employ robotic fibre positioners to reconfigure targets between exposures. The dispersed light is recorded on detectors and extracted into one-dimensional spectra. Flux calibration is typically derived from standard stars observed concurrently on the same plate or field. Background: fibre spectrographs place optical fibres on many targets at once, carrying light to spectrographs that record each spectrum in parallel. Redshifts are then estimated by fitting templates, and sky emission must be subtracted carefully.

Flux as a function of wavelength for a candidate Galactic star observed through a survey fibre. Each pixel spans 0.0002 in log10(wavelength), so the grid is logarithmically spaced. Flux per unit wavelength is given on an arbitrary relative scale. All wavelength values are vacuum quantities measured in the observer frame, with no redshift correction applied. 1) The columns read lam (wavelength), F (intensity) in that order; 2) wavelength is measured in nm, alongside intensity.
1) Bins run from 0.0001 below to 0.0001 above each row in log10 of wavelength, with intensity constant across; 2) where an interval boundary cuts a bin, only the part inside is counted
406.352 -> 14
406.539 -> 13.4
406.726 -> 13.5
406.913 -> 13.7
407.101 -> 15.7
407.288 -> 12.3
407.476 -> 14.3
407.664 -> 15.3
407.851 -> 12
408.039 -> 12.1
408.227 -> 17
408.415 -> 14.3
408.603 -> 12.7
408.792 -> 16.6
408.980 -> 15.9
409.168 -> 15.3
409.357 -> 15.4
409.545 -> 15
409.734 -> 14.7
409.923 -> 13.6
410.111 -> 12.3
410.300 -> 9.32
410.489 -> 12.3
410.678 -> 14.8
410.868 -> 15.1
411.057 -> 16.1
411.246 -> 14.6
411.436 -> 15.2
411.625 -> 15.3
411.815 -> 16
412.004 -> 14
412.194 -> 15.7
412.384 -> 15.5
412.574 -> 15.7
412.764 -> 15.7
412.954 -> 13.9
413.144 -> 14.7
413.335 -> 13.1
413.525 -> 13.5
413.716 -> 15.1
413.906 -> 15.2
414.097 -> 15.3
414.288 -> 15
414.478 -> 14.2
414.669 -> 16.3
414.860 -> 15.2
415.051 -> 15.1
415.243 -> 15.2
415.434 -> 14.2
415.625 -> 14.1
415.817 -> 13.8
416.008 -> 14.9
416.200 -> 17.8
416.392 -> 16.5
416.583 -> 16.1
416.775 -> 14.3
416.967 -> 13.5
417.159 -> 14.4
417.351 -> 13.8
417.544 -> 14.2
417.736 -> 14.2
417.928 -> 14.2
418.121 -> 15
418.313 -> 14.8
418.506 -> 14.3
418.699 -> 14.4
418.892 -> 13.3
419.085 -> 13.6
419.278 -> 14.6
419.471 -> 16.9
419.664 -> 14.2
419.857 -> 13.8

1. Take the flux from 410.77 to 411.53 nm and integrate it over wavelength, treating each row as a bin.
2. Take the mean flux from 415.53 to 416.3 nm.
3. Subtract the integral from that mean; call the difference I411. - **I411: 3.6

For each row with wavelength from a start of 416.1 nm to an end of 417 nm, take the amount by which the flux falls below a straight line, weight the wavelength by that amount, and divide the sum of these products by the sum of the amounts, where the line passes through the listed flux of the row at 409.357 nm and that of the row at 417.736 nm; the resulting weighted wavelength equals 416.27 nm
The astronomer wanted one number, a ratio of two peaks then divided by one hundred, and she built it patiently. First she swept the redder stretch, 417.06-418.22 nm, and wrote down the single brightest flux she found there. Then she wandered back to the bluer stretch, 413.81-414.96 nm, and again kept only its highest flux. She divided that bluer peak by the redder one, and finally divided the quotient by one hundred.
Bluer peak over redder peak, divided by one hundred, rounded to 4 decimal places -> 0.0109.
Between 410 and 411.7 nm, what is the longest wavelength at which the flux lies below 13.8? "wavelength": 410.489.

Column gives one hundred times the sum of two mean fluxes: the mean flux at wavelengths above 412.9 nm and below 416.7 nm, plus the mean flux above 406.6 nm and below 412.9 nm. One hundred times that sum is 2942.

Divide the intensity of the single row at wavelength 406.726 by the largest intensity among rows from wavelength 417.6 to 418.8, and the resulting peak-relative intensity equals 0.90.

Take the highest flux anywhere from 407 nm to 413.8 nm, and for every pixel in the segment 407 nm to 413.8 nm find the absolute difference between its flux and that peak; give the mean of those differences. 2.6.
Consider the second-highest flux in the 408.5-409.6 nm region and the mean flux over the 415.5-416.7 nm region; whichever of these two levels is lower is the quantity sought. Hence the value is 15.5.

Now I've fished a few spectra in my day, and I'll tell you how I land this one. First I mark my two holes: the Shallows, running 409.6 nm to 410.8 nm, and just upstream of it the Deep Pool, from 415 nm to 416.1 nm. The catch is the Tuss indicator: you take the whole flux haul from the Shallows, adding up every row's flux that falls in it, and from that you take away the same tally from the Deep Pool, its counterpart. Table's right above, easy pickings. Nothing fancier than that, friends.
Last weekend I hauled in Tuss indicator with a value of -10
